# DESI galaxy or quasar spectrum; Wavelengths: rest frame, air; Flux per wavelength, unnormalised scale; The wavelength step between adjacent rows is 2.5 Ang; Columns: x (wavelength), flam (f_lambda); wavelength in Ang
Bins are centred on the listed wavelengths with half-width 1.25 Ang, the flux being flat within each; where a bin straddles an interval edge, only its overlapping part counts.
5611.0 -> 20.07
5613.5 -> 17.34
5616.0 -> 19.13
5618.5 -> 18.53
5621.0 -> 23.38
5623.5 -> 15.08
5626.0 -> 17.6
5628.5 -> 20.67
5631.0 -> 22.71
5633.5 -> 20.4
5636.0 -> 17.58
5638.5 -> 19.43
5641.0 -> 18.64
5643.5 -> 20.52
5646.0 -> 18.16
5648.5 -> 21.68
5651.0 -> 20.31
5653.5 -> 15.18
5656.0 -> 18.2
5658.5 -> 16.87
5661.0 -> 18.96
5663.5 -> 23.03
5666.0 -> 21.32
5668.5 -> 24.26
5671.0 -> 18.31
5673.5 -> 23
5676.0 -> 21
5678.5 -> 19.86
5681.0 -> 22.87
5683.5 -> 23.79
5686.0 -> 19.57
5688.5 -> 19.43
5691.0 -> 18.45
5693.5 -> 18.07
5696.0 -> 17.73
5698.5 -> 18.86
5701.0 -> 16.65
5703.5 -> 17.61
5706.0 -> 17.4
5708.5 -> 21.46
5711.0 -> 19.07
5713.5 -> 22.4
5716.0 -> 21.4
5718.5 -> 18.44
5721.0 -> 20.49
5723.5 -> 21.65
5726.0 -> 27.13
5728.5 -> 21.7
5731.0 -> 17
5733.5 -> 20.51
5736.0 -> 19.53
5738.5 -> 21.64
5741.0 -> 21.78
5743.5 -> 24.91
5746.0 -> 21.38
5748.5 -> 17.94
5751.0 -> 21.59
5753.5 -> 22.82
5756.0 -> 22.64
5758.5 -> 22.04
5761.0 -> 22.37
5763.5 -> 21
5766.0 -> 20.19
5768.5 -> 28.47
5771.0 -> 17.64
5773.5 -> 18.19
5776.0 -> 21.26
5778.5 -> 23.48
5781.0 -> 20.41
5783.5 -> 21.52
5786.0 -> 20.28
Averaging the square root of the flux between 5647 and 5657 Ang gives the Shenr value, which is 4.33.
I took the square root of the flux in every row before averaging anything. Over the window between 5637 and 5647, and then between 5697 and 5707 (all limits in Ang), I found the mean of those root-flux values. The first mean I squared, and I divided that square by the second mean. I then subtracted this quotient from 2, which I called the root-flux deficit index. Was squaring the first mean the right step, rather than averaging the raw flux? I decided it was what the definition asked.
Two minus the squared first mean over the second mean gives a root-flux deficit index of -2.6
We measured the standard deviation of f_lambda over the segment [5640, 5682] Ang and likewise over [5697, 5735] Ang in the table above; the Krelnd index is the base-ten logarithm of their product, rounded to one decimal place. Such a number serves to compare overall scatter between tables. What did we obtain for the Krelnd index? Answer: 0.8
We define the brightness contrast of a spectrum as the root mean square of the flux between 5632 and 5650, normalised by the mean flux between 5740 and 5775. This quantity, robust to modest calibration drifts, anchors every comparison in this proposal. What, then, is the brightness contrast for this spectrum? 0.903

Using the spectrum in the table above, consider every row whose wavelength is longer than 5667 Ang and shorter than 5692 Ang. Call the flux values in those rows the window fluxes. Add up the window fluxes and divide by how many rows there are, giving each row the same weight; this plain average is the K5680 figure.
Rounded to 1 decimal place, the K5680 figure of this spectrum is 21.1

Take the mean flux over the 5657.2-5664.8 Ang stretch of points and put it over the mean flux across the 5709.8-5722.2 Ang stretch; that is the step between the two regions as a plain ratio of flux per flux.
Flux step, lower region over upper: 0.964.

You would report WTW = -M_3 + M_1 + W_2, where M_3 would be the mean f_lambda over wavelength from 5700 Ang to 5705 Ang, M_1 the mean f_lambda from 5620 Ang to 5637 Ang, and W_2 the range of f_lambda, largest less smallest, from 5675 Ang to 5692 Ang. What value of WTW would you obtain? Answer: 7.8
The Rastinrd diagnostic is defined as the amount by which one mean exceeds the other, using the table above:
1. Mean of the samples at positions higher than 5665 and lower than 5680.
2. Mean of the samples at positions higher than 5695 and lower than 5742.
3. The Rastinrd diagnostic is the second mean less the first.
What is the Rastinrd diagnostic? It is -1.2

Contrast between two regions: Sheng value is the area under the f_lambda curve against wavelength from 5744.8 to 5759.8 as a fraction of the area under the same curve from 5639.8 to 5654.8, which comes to 1.12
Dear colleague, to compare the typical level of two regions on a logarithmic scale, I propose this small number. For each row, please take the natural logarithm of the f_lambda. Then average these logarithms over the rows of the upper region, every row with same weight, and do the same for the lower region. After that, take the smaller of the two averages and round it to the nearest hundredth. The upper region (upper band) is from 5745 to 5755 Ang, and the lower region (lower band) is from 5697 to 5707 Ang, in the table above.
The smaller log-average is 2.87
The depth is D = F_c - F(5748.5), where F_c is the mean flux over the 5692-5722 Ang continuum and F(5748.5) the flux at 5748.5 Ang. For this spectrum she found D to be 1.2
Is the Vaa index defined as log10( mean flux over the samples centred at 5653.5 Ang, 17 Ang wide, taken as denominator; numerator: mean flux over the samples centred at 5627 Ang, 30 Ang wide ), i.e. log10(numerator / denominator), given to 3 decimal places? 0.017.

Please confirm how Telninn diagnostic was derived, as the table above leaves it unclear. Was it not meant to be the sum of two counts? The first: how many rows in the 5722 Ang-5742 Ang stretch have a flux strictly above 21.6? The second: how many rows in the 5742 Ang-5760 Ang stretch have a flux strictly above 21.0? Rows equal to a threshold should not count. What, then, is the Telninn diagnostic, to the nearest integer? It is 11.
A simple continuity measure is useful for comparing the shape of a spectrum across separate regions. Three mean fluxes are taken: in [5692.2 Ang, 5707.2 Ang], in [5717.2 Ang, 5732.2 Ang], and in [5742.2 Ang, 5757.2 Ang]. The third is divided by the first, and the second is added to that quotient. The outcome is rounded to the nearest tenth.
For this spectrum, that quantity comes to 22.3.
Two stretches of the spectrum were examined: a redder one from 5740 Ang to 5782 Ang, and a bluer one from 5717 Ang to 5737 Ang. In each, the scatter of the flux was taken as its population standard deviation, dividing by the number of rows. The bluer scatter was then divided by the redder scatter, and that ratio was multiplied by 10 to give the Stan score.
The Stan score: 11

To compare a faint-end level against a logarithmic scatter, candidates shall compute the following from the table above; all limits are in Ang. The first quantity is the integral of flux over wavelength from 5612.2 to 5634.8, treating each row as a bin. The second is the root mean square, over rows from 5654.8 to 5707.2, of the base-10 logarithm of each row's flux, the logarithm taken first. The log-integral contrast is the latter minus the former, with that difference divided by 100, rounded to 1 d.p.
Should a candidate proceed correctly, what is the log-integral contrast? -4.4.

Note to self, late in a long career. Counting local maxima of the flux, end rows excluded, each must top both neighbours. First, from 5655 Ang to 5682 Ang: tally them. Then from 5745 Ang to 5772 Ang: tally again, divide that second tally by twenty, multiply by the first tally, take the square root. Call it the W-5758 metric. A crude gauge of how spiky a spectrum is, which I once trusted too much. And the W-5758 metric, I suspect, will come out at 0.67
